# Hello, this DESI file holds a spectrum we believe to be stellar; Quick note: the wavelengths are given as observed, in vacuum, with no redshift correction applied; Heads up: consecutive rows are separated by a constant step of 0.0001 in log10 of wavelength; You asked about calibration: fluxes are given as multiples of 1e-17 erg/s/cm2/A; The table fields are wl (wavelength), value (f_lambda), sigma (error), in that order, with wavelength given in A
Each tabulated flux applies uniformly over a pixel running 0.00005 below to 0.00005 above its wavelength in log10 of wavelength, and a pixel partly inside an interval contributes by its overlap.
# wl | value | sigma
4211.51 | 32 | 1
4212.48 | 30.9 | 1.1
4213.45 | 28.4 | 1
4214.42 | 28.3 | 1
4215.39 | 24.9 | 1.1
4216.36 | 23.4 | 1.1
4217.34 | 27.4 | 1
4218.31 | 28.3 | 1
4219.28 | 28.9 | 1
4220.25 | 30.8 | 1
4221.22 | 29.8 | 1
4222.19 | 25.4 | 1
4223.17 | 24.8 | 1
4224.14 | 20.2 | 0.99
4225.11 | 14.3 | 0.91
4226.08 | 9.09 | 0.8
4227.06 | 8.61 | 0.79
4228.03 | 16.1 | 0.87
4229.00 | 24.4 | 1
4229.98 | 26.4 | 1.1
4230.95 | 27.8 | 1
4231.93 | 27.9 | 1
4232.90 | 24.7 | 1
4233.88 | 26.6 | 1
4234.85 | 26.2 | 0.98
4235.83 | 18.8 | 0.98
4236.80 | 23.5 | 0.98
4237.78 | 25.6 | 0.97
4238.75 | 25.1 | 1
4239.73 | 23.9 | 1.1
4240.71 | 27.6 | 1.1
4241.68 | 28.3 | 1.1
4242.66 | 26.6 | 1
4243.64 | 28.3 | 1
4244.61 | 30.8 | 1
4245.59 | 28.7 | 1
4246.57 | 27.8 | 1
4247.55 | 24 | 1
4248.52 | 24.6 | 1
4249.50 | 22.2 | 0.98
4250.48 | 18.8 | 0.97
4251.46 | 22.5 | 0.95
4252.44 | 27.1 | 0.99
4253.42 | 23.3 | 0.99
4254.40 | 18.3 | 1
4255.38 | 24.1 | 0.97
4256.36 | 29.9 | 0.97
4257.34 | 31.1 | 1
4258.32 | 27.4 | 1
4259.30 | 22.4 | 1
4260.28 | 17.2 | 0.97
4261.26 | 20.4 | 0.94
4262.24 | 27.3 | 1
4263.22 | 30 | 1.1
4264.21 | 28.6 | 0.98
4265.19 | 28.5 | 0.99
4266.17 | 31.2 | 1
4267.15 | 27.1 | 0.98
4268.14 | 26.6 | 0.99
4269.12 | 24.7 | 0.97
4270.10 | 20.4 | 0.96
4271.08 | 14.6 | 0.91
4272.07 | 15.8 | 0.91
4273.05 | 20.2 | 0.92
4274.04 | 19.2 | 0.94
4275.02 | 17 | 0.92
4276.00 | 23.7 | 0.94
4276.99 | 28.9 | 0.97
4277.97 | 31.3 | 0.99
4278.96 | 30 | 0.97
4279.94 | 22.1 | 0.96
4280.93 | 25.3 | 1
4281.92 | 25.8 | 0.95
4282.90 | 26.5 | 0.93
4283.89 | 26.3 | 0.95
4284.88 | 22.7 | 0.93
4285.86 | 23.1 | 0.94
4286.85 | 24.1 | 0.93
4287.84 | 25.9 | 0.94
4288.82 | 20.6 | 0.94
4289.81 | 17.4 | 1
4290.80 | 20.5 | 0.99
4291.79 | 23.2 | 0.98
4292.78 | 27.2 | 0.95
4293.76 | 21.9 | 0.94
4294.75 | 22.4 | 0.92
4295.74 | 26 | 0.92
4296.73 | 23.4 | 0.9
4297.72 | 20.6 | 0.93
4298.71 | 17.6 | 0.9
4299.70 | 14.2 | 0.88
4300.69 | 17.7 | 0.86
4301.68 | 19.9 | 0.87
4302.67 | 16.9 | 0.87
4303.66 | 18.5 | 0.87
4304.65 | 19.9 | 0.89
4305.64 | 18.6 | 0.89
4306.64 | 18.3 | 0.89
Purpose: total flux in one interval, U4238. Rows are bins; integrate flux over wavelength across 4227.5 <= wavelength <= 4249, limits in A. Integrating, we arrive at 550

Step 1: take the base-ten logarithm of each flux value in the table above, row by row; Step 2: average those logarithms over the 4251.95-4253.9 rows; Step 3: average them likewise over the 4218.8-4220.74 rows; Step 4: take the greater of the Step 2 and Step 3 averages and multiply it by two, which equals 2.95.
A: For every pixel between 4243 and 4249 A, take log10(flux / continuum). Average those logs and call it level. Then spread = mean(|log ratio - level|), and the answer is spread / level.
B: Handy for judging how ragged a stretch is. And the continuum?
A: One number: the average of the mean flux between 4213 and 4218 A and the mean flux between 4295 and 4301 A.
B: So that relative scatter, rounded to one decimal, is 0.5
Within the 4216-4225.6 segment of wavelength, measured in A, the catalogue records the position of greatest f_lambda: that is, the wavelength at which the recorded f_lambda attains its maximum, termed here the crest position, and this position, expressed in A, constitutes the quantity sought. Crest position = 4220.25 A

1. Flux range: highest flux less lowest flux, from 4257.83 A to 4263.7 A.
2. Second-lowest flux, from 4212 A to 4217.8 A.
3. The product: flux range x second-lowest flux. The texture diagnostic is 319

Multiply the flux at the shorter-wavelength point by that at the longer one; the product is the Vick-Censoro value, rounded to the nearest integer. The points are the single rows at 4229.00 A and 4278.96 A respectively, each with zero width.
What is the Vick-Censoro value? 732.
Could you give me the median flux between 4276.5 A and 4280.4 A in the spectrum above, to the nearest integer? 29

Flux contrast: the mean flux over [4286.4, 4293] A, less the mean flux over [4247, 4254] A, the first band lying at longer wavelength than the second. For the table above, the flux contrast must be -1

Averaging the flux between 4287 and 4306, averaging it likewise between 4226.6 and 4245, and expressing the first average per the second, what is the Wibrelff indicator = 0.84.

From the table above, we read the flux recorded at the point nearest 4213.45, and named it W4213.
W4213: 28.4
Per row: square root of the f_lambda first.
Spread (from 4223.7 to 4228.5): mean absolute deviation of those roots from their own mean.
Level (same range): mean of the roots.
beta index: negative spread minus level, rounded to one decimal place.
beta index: -4.2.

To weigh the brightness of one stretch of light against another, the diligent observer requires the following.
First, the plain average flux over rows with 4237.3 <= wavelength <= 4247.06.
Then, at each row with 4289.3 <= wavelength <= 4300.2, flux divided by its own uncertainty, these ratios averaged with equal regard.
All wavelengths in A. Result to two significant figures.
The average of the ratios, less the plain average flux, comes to -4.5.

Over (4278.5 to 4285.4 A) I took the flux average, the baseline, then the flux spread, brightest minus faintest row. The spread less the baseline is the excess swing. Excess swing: -18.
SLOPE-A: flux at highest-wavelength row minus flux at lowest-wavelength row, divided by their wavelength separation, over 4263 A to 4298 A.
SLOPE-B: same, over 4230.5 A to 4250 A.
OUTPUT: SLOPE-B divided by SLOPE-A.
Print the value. 1.1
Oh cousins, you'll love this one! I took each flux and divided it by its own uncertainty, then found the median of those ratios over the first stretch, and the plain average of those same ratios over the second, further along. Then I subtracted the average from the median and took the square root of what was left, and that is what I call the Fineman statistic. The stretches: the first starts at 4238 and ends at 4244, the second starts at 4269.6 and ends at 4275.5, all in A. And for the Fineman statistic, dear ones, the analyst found 2.5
